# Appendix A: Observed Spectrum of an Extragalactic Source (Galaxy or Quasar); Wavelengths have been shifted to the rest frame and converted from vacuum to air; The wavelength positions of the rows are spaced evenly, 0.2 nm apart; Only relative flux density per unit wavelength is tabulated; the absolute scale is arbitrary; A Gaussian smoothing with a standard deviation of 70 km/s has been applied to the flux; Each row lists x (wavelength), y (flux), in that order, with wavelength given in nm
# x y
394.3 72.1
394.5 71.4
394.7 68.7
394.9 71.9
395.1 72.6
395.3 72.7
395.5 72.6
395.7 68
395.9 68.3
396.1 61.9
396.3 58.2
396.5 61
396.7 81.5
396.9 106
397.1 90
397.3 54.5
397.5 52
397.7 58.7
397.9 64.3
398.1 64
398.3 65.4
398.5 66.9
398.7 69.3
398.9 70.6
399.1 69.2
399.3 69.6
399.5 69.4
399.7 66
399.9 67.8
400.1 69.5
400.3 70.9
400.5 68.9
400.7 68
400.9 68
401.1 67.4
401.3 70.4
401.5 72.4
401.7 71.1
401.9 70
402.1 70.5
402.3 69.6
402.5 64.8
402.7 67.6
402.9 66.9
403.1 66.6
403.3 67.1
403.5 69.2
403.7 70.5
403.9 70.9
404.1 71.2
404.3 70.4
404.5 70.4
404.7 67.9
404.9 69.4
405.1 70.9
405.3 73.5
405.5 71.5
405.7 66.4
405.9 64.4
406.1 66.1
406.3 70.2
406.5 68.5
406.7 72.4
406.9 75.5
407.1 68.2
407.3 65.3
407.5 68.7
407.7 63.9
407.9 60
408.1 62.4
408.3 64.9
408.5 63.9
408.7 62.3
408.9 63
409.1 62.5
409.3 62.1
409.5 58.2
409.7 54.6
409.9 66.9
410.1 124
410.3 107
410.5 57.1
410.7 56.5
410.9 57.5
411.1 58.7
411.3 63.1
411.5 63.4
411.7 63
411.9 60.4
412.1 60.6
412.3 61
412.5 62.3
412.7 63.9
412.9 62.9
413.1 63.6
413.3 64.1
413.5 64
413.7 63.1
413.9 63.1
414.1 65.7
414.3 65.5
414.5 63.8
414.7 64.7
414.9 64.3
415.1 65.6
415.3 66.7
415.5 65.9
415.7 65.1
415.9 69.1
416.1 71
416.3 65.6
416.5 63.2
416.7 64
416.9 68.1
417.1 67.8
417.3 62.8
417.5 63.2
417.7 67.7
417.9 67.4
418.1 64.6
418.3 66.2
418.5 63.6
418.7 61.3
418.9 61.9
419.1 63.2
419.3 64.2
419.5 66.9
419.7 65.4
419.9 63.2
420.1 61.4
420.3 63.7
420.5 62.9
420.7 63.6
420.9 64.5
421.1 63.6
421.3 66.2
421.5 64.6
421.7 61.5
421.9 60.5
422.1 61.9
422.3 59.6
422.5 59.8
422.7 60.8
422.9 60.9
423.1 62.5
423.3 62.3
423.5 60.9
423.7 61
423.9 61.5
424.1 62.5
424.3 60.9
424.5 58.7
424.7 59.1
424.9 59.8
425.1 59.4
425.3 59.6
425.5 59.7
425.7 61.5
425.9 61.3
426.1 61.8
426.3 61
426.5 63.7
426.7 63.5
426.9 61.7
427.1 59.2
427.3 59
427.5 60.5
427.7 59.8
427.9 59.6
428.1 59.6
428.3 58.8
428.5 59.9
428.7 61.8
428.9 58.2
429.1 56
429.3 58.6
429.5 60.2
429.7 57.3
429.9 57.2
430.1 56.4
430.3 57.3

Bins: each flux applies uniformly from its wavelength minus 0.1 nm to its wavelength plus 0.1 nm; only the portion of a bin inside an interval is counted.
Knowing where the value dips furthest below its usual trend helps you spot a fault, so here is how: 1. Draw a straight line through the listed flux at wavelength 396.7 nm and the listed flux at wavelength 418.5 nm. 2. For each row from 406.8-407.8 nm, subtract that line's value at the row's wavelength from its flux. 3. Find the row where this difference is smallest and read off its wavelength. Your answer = 407.7 nm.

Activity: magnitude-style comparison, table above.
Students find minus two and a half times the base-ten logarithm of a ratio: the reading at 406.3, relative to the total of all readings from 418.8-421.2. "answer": 2.59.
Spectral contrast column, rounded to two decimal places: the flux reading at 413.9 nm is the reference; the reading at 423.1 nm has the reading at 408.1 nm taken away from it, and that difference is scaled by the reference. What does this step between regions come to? 0.00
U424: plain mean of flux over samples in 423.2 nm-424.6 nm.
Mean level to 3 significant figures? 61.1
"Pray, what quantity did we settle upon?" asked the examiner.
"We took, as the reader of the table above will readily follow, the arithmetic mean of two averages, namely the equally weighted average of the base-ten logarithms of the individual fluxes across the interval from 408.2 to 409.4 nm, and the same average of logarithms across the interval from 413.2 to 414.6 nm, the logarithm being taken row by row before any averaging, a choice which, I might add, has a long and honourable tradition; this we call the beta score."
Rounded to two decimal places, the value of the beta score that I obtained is 1.80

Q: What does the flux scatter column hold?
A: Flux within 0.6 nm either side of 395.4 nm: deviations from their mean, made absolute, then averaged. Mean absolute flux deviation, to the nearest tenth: 1.9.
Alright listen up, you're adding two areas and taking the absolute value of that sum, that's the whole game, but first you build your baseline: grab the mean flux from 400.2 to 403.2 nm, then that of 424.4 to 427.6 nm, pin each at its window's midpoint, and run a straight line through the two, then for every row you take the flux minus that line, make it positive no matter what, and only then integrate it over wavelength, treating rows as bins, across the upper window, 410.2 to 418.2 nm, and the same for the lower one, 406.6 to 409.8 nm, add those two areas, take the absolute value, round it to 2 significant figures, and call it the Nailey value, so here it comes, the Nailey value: 45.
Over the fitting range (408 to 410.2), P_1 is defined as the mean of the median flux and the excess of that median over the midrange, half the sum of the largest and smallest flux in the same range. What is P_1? 18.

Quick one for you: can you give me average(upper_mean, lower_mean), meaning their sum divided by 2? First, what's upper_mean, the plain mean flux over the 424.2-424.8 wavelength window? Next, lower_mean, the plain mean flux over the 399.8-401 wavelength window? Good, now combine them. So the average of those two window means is 64.2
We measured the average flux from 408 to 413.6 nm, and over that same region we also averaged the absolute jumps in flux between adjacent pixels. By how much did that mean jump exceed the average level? -59.3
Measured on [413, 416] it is -63.9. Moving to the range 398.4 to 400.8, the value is -67.3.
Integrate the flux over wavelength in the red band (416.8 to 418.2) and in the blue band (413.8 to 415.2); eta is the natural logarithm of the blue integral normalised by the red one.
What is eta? -0.019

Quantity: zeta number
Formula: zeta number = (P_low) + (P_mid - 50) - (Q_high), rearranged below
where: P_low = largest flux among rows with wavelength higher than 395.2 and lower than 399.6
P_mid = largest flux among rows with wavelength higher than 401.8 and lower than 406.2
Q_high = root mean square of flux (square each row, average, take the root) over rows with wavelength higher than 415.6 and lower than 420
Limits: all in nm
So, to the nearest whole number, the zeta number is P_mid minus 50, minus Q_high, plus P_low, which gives 64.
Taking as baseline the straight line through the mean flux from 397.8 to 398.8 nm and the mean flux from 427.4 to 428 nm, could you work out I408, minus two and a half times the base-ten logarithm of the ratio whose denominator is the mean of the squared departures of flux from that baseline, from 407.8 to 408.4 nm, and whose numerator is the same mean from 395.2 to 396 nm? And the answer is -1.2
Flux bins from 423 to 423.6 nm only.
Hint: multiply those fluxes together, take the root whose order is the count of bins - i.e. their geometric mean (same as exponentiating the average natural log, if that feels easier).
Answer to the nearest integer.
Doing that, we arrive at 62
